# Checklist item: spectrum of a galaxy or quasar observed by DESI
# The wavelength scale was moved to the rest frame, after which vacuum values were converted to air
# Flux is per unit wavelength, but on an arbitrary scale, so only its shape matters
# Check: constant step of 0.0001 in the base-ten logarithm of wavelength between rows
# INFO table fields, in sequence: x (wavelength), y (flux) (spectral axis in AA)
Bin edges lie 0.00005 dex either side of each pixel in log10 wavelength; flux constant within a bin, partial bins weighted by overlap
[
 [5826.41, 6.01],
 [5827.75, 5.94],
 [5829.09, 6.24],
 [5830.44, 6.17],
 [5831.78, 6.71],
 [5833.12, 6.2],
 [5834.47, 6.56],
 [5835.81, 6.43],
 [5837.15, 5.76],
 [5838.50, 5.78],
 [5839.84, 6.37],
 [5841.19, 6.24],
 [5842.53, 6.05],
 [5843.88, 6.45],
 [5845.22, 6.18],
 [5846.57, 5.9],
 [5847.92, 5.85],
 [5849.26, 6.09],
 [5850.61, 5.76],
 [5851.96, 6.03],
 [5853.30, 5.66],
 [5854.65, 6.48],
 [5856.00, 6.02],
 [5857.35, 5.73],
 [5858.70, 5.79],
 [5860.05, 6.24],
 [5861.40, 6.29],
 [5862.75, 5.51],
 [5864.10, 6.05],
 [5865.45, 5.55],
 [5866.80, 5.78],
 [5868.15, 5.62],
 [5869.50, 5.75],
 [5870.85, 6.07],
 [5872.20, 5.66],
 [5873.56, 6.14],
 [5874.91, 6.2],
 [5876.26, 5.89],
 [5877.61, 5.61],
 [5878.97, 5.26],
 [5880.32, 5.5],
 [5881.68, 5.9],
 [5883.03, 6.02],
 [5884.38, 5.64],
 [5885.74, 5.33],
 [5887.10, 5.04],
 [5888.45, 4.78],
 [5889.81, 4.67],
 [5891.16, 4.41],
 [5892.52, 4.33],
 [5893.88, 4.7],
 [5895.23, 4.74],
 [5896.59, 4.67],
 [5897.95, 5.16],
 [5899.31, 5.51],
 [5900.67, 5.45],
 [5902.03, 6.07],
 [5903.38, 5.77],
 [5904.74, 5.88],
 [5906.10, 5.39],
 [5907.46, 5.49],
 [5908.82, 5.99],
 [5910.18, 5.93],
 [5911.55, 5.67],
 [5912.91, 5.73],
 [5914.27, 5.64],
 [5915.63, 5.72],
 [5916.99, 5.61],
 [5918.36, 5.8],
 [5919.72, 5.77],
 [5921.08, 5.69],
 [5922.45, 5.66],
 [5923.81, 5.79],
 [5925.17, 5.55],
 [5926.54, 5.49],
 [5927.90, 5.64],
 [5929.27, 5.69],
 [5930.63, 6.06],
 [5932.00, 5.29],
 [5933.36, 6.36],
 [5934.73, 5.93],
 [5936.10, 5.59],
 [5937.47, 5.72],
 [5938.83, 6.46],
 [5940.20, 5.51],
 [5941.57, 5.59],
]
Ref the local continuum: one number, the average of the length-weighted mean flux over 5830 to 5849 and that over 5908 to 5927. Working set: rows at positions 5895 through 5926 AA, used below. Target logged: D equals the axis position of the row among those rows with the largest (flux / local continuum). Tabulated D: 5902.03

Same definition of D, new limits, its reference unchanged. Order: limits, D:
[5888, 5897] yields 5888.45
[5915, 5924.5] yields 5918.36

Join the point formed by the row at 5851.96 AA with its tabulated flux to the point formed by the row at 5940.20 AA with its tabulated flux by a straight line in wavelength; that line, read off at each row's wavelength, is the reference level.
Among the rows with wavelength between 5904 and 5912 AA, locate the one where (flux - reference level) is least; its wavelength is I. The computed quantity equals 5906.10 AA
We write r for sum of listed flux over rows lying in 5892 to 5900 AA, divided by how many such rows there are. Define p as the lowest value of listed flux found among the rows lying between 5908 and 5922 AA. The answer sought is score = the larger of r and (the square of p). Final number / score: 31.5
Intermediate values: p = 5.61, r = 4.9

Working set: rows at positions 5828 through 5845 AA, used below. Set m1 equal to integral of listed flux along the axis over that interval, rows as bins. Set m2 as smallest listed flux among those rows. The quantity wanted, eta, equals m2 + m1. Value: 112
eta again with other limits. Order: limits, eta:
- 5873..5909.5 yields 201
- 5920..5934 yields 85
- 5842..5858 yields 102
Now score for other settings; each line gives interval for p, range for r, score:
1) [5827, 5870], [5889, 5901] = 30.4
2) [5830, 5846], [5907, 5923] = 33.2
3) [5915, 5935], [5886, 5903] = 28.0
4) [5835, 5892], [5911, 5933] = 19.4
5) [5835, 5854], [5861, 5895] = 32.0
